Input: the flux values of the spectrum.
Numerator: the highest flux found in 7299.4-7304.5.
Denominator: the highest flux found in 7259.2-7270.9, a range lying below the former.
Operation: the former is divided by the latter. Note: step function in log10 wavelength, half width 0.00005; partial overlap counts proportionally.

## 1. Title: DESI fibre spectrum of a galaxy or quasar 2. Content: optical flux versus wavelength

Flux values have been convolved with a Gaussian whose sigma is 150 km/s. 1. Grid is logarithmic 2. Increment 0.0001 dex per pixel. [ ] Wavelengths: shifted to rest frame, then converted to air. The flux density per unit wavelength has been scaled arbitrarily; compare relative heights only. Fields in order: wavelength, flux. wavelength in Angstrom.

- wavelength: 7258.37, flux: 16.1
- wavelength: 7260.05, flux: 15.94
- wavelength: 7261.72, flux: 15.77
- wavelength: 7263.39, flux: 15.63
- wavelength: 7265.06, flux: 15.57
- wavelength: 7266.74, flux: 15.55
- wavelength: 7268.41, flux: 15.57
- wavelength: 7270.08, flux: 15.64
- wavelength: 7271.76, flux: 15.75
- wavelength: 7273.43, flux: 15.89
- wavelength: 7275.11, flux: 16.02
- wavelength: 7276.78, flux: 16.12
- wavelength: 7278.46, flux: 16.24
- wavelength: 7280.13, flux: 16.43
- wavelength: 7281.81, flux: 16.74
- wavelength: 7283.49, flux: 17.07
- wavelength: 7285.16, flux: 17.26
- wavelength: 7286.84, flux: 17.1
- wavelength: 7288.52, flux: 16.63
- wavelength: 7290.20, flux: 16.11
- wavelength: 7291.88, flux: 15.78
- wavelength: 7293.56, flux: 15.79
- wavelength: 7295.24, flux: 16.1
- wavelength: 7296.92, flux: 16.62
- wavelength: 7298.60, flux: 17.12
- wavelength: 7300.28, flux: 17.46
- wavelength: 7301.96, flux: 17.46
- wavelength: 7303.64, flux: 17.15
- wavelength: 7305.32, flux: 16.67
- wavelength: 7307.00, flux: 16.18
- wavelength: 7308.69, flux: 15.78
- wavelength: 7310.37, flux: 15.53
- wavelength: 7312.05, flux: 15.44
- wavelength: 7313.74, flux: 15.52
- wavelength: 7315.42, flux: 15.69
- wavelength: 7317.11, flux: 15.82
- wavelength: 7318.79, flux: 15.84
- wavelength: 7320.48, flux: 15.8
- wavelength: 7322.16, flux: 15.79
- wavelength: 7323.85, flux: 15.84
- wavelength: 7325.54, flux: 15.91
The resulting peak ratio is 1.10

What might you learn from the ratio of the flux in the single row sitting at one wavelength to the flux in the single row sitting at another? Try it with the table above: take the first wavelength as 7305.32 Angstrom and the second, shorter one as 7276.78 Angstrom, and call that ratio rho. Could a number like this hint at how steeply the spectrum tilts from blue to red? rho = 1.03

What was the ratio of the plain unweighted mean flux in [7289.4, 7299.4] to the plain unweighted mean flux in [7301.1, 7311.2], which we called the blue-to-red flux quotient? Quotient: 0.99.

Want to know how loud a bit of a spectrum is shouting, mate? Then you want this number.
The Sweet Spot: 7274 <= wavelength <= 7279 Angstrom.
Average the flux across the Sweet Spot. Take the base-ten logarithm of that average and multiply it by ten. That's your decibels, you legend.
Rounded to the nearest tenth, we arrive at 12.1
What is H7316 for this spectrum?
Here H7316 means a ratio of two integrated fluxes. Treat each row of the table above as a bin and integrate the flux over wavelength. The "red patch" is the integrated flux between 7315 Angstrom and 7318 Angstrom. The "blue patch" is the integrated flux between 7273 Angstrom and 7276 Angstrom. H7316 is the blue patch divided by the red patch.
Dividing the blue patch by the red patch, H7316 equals 1.01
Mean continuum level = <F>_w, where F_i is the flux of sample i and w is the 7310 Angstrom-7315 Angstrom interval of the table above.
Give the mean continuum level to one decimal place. 15.5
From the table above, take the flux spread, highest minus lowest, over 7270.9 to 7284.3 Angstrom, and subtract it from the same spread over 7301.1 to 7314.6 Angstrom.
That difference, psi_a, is 0.7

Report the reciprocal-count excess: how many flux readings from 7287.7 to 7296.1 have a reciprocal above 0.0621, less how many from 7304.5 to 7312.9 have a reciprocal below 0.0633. 1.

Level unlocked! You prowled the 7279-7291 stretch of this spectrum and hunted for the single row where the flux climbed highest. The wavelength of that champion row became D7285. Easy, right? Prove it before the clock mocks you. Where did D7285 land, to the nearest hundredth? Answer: 7285.16 Angstrom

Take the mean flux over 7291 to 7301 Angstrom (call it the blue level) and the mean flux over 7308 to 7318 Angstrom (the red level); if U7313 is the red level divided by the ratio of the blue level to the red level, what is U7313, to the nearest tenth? 14.8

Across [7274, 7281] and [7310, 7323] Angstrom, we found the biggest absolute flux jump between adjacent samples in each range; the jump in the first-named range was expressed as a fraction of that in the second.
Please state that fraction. 1.12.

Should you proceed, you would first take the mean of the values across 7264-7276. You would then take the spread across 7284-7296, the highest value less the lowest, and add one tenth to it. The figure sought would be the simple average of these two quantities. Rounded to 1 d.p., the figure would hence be 8.6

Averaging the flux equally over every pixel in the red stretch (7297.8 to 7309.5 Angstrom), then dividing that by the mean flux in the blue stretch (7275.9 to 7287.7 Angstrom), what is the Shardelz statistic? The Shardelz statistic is 1.01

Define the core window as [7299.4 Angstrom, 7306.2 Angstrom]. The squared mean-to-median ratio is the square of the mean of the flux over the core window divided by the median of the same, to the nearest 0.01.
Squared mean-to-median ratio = 0.99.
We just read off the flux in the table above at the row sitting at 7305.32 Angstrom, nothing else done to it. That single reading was 16.67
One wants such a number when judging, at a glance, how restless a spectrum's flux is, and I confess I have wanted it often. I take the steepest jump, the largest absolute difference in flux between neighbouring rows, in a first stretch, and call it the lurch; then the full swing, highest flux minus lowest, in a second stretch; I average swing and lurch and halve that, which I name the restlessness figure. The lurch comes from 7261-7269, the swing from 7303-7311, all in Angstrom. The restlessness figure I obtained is 0.44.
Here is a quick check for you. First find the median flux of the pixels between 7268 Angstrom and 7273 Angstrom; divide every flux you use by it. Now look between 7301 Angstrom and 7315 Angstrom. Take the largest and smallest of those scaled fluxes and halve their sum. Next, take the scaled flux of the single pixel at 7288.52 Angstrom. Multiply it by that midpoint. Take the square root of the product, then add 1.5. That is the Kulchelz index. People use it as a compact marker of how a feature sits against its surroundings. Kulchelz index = 2.558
